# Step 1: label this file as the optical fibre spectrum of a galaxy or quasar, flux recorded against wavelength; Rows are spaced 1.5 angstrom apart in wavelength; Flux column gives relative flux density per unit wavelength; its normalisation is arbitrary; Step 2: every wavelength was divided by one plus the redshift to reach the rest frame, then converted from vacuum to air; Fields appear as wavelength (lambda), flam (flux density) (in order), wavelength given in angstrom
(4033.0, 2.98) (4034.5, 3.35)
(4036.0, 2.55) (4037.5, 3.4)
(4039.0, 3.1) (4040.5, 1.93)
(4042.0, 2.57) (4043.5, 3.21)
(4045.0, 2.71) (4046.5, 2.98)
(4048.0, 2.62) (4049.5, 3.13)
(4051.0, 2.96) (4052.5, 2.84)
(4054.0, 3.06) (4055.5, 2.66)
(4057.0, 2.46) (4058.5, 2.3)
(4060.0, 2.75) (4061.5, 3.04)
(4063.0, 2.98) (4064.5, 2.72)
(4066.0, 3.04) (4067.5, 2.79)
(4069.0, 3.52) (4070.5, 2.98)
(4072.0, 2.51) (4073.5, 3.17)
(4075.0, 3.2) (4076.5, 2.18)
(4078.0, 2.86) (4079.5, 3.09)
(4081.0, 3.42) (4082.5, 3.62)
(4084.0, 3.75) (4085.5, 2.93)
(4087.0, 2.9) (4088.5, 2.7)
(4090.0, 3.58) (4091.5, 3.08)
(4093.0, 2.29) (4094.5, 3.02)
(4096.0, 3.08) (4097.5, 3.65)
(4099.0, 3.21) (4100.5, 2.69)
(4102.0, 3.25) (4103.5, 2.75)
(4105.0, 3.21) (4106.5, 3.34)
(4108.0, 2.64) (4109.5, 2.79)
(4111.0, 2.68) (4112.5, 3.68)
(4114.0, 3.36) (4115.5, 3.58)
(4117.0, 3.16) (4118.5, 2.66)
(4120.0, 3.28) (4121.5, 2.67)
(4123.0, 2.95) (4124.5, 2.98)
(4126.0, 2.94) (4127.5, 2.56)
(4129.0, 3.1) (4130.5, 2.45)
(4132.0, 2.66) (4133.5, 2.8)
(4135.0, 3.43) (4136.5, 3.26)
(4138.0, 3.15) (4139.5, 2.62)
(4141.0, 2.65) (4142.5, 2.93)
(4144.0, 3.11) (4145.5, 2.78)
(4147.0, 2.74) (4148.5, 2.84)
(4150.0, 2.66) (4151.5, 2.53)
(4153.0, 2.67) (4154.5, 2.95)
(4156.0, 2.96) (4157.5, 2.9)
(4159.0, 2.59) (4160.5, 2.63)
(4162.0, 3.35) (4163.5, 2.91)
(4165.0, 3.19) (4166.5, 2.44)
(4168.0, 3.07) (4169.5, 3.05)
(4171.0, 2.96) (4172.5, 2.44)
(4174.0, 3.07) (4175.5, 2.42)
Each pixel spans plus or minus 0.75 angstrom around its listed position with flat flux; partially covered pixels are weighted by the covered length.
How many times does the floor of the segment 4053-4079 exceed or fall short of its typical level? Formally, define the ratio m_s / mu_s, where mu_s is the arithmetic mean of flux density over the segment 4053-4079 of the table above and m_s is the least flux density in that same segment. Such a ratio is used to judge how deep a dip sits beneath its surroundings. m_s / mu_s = 0.77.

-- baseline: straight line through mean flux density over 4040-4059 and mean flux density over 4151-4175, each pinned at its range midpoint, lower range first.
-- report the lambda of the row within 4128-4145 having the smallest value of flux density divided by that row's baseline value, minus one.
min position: 4130.5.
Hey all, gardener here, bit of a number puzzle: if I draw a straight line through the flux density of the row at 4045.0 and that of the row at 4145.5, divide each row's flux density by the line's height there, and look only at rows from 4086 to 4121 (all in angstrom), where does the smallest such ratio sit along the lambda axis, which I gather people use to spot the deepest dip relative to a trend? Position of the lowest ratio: 4093.0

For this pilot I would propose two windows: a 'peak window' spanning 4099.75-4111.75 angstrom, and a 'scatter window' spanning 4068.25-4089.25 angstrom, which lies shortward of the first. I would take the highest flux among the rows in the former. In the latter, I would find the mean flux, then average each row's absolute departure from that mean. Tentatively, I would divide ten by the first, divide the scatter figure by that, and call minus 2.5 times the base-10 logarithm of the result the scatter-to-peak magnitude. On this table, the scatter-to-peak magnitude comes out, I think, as 2.37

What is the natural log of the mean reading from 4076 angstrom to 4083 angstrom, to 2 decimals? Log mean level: 1.11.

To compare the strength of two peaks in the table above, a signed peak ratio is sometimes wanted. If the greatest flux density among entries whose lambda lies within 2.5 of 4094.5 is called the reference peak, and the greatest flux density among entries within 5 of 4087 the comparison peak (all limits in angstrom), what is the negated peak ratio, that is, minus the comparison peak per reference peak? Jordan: -1.22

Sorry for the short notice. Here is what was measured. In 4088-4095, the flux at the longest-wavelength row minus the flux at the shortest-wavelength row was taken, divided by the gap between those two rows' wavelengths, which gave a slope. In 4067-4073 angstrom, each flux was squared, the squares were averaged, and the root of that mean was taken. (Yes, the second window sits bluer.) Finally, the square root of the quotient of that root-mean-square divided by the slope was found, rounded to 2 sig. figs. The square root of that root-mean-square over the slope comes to 7.5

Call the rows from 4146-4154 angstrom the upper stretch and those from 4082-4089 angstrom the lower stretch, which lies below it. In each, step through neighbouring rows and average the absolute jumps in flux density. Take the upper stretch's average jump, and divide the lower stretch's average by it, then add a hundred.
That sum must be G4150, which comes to 102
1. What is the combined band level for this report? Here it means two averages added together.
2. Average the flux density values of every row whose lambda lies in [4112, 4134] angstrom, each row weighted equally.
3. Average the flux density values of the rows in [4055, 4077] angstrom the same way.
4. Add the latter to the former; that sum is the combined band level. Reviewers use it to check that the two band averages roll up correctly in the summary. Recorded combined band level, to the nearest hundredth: 5.81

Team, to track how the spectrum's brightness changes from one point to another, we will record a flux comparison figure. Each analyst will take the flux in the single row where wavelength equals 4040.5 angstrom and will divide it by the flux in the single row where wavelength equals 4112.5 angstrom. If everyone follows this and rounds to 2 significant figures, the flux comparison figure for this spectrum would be 0.52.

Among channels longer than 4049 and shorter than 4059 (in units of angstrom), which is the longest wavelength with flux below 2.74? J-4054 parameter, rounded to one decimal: 4058.5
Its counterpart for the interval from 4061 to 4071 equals 4064.5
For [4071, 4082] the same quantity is 4076.5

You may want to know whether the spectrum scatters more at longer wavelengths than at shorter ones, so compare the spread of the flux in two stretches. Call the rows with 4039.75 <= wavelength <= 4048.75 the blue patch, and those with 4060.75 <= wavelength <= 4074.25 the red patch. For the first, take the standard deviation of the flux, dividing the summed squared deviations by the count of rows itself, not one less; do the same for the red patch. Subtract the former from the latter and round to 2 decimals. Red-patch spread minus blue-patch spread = -0.13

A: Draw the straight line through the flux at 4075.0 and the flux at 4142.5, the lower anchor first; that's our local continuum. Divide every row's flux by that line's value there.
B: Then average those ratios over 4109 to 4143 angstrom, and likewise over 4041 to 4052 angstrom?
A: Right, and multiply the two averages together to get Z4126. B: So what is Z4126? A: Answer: 0.86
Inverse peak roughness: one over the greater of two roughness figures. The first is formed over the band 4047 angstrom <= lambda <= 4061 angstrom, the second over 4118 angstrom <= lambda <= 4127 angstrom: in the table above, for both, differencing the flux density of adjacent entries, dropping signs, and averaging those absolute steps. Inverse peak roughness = 3.2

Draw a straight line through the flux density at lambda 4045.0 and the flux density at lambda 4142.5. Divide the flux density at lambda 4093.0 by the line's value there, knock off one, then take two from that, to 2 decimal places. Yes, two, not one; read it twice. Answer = -2.19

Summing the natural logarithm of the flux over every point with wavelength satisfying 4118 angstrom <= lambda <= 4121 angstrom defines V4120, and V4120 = 2.17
